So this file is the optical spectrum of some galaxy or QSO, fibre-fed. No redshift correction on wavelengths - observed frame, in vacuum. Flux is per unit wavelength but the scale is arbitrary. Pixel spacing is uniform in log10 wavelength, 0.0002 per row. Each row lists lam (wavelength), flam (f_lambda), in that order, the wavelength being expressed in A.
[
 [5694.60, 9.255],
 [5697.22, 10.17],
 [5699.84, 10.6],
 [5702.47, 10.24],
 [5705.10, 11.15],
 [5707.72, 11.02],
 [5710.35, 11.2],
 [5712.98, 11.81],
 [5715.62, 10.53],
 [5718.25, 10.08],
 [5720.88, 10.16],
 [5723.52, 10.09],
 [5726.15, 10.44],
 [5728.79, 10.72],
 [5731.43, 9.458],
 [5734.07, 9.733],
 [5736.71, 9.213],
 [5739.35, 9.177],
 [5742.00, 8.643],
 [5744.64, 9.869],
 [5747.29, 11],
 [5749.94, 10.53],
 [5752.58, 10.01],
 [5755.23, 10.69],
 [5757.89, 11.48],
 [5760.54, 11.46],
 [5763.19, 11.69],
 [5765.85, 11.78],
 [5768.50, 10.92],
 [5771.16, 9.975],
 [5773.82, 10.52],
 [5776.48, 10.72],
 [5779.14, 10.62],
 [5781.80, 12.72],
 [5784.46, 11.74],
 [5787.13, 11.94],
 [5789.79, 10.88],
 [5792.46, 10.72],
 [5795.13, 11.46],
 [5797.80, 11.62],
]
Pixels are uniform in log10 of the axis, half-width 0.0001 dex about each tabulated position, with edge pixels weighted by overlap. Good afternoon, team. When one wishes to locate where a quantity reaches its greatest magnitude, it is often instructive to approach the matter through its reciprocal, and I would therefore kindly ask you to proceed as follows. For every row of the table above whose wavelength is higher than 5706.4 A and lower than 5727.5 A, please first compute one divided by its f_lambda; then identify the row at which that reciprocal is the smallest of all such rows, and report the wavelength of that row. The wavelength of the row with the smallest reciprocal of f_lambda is 5712.98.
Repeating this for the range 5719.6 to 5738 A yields 5728.79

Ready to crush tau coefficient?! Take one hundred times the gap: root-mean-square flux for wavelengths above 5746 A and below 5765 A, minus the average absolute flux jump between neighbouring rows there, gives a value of 1054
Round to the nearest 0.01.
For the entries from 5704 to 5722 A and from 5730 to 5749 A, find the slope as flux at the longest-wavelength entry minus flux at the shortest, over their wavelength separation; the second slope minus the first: 0.16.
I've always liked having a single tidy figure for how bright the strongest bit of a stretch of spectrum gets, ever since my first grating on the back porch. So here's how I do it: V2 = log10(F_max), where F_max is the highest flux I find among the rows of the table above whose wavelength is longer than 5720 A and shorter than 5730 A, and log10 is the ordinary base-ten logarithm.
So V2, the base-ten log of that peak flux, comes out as 1.03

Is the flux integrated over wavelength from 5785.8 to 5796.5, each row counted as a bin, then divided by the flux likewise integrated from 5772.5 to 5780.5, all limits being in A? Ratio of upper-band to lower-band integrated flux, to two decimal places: 1.42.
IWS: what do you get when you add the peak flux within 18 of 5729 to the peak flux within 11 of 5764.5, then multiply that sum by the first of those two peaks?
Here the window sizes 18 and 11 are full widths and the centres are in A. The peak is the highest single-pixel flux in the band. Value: 241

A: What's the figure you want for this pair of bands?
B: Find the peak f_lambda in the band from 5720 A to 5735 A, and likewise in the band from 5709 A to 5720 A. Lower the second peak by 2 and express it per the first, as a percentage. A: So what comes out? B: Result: 91.5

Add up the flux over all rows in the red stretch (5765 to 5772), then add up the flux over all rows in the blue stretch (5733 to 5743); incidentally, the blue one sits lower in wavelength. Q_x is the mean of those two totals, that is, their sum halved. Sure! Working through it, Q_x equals 35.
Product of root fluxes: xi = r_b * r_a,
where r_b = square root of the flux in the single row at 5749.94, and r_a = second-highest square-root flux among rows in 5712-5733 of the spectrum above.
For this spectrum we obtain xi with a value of 10.6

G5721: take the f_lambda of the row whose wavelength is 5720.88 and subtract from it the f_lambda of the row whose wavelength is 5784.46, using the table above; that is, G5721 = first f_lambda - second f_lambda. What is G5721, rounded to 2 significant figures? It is -1.6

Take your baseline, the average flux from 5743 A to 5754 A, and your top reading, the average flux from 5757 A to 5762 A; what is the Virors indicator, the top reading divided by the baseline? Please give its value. 1.1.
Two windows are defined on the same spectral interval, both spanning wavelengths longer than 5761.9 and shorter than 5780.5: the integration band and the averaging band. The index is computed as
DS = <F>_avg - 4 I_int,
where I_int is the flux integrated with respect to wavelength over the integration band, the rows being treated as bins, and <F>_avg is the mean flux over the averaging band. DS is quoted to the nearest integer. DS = -799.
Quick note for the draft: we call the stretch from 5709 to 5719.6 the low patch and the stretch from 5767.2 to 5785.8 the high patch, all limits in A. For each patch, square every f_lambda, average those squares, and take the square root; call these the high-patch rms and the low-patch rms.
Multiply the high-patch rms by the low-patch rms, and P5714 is 121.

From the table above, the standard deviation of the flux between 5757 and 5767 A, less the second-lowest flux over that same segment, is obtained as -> -11.3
